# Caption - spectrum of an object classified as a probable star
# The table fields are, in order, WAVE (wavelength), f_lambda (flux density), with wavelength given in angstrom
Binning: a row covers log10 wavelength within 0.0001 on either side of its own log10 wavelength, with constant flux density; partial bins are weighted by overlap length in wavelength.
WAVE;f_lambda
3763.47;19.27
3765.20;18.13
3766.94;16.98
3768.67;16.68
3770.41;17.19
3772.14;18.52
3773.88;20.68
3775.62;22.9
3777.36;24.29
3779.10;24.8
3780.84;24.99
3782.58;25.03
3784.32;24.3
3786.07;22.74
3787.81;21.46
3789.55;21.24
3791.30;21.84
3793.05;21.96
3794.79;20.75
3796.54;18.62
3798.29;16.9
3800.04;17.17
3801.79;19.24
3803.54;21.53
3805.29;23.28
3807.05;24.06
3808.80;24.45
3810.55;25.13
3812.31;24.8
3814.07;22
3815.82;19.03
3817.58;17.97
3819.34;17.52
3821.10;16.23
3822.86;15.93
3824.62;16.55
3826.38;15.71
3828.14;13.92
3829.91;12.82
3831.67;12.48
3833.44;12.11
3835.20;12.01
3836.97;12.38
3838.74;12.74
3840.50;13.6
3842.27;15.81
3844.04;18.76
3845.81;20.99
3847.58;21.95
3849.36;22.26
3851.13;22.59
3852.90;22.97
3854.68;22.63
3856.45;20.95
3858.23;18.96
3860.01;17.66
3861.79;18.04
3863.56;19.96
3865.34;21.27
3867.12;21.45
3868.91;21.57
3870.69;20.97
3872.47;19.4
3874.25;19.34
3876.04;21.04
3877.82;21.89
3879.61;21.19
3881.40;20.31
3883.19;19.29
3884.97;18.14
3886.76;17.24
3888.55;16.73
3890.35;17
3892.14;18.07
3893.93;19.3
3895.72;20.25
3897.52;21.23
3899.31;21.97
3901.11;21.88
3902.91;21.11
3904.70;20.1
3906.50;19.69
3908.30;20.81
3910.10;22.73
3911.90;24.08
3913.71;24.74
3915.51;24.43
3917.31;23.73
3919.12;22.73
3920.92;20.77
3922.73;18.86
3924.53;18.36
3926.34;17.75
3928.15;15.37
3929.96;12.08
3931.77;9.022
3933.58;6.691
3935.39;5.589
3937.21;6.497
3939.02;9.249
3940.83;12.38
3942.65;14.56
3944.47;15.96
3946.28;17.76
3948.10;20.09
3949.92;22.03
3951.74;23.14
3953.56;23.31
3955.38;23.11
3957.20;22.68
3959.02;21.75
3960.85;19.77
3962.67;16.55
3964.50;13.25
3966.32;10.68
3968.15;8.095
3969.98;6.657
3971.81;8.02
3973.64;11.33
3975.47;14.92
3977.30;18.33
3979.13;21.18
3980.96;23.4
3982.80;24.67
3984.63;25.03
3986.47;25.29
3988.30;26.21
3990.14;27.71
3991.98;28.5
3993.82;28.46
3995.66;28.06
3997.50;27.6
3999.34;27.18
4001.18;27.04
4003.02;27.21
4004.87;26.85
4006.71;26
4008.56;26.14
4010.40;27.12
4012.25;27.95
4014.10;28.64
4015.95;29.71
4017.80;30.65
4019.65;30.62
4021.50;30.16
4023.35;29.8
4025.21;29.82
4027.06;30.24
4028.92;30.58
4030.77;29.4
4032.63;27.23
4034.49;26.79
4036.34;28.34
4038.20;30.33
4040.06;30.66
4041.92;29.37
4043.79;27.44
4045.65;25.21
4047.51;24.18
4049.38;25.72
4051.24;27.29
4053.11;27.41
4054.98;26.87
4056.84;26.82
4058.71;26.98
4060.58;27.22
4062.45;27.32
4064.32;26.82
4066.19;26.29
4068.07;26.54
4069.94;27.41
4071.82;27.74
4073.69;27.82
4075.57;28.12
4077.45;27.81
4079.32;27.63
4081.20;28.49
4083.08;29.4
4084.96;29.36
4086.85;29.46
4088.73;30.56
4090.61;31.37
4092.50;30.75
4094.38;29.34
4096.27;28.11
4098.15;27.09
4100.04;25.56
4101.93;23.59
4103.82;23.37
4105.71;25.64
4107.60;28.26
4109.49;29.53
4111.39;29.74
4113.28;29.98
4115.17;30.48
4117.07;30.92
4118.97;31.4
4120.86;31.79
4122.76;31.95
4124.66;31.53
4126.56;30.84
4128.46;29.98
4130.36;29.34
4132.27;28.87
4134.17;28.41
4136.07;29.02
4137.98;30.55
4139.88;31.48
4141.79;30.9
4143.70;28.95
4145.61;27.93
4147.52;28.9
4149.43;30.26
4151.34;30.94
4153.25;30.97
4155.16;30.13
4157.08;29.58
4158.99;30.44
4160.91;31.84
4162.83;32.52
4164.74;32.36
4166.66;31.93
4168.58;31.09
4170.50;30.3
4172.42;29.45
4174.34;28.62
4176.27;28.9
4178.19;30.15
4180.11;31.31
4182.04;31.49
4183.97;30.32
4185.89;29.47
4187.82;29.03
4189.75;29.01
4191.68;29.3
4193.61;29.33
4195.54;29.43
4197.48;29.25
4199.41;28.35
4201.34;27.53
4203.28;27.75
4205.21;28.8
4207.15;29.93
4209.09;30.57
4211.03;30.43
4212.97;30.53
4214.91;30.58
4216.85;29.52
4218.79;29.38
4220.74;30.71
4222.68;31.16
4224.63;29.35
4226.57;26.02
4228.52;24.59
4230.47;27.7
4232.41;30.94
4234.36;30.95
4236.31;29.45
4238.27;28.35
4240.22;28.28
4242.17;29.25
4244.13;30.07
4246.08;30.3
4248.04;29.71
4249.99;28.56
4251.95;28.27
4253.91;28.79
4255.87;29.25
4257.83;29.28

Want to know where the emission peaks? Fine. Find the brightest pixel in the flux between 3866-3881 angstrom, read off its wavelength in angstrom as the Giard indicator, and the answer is 3877.82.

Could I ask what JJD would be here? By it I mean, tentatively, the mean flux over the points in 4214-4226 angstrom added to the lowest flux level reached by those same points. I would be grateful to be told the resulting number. 59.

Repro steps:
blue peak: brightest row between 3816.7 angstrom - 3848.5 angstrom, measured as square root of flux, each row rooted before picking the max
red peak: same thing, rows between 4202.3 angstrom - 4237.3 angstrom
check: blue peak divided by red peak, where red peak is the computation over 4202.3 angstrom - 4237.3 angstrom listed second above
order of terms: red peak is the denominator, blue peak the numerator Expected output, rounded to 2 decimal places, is 0.84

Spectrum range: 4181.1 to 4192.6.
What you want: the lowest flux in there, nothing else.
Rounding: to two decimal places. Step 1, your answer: 29.01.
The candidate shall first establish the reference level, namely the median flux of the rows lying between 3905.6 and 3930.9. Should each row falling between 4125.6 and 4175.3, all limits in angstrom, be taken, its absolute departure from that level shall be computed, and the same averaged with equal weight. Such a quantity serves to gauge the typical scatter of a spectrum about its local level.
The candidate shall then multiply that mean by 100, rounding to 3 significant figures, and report 943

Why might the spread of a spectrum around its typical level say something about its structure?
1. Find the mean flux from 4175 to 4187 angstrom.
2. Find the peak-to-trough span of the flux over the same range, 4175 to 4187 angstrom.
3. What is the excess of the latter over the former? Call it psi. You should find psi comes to -28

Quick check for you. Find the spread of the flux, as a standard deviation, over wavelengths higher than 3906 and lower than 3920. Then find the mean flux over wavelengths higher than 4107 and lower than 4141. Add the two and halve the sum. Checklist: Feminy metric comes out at 16.0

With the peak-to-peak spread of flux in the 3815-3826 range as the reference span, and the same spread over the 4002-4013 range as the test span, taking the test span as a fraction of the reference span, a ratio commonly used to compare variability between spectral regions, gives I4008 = 0.63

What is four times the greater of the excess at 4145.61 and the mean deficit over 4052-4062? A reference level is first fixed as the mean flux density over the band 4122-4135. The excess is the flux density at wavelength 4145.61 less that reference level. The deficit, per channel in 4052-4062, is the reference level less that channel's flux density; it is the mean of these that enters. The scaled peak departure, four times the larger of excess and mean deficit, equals 12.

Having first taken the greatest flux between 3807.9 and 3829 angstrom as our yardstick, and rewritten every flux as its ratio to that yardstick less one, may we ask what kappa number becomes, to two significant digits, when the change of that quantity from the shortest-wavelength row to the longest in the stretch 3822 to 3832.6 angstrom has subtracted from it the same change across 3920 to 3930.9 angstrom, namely 0.21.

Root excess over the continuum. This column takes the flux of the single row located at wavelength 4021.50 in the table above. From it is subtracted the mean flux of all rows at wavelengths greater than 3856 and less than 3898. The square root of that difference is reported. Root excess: 3.2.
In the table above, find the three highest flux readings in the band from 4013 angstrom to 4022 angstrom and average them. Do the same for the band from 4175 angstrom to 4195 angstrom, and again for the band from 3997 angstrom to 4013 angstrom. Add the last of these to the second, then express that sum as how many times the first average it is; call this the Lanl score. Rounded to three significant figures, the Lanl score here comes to 1.92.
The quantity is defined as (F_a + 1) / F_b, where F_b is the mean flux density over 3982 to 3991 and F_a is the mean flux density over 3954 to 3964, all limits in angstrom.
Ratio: 0.84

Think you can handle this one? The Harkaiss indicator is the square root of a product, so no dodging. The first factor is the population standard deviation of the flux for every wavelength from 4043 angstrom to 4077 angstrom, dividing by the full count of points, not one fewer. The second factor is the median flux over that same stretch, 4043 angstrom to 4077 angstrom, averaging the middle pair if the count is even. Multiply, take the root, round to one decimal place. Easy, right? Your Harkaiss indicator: 5.1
